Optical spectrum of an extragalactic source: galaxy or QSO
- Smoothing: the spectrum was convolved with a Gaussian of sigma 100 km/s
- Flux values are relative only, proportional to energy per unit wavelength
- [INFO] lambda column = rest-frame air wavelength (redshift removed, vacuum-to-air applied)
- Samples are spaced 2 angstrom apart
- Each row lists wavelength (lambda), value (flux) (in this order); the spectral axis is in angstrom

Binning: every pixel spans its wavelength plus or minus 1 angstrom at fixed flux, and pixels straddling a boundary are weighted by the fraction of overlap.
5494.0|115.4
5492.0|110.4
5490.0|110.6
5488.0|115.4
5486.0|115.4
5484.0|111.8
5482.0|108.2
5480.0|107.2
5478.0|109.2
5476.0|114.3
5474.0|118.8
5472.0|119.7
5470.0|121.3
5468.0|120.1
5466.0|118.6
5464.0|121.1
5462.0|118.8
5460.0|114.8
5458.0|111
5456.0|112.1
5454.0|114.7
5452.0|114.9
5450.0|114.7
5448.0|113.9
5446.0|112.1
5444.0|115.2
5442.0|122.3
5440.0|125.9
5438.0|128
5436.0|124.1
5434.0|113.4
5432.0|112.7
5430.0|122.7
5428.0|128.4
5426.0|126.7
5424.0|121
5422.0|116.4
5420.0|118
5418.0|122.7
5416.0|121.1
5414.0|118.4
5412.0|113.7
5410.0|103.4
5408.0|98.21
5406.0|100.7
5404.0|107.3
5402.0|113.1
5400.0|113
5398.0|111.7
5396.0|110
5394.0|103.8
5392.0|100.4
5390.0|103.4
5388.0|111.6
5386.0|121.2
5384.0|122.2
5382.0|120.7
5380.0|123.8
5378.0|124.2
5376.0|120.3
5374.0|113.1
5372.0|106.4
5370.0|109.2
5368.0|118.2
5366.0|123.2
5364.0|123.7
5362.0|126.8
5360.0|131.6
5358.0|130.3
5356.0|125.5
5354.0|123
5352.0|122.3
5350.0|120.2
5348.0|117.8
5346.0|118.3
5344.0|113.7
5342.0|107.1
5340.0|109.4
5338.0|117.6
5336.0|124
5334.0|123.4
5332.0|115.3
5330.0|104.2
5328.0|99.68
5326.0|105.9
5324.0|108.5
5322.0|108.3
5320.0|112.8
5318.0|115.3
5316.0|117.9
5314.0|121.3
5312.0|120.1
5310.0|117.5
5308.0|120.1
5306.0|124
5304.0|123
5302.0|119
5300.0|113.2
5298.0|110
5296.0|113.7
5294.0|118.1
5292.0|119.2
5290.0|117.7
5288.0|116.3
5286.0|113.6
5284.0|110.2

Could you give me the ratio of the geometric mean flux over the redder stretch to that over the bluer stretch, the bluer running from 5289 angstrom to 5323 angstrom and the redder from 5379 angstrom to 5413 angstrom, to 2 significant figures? 0.94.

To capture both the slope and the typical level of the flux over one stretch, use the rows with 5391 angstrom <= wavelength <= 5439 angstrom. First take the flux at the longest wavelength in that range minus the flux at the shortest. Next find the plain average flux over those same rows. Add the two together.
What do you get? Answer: 142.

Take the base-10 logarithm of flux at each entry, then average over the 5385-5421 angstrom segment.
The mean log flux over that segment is 2.04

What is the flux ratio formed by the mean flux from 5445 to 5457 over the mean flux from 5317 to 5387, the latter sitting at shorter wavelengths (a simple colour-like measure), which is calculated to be 0.97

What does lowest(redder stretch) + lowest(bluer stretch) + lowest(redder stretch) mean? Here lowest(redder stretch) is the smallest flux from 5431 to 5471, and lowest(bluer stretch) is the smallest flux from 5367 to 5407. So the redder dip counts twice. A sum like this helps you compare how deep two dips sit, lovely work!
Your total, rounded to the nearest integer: 322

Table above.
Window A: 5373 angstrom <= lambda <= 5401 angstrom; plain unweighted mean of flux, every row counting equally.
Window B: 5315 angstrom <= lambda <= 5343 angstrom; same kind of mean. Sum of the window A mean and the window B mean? 226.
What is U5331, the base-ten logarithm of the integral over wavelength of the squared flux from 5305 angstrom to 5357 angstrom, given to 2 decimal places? 5.85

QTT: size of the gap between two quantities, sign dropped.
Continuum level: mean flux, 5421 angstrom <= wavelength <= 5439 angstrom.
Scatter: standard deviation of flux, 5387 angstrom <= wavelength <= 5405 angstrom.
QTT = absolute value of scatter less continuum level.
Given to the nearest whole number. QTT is 117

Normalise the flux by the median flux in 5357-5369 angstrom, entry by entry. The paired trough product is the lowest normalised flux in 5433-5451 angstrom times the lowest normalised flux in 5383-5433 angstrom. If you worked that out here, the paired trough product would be 0.70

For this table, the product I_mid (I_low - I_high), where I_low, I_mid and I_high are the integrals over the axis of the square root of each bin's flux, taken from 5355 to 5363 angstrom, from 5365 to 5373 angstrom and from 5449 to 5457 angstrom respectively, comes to 448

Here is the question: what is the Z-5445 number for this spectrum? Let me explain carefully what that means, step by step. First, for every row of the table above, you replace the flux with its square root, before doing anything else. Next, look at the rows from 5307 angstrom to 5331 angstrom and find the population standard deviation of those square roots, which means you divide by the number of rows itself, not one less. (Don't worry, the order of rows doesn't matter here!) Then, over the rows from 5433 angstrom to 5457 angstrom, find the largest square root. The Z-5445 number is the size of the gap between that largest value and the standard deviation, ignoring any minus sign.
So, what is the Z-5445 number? 11.0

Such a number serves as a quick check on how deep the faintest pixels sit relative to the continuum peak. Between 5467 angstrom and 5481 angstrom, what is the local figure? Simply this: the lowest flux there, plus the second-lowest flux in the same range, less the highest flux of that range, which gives 95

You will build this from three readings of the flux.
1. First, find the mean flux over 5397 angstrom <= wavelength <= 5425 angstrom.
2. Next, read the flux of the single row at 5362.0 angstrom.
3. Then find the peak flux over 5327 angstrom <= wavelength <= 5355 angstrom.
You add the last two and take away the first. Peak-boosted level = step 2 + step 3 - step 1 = 138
